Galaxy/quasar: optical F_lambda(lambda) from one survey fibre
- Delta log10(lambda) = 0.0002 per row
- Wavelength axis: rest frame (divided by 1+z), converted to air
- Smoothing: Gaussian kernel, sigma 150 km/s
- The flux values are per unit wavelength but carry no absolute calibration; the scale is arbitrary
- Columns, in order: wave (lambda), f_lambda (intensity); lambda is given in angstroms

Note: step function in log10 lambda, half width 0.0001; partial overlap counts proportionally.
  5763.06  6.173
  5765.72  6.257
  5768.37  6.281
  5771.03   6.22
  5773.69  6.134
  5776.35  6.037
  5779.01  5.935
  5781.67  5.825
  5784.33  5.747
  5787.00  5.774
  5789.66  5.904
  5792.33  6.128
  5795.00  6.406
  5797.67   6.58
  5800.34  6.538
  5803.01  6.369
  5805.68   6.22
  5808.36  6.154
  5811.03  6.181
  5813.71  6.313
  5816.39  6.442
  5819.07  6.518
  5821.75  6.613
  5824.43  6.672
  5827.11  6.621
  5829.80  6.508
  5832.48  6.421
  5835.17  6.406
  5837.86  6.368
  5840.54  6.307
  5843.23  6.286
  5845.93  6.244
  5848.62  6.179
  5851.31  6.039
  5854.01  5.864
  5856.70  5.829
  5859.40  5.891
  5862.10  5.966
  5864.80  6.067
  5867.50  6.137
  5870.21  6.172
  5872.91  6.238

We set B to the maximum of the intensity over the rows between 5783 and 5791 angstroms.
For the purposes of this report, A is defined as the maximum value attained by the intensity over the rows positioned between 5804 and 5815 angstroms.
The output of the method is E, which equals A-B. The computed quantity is 0.41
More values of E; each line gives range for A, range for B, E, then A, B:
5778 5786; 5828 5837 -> -0.57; 5.935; 6.508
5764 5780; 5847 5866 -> 0.10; 6.281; 6.179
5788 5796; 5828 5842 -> -0.10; 6.406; 6.508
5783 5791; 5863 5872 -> -0.27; 5.904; 6.172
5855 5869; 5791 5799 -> -0.44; 6.137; 6.58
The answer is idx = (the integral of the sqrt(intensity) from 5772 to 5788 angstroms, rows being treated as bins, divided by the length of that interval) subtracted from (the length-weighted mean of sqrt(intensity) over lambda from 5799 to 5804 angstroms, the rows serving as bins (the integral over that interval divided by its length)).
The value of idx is 0.11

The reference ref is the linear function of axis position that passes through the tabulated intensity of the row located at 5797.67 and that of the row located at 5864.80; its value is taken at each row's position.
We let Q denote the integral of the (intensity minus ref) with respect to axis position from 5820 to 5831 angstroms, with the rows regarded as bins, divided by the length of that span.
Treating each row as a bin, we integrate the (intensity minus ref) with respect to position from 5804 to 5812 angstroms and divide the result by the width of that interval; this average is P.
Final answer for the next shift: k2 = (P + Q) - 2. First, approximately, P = -0.31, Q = 0.23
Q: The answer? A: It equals -2.07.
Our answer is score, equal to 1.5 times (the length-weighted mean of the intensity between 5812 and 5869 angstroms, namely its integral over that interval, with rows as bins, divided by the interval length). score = 9.40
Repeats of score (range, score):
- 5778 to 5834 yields 9.42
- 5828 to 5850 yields 9.52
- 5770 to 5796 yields 9.00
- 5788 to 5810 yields 9.42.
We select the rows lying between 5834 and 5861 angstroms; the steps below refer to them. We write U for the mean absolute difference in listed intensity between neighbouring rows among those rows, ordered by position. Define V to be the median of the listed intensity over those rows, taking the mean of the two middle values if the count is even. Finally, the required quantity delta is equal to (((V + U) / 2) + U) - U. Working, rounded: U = 0.07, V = 6.21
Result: 3.14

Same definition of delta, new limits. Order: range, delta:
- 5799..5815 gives 3.19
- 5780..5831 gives 3.24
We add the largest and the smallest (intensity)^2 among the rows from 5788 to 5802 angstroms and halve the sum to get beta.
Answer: 39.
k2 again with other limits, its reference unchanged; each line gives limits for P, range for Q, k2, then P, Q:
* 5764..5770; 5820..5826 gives -2.31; -0.55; 0.25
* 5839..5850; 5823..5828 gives -1.69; 0.03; 0.28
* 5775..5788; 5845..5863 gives -2.99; -0.84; -0.15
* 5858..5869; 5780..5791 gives -2.92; -0.06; -0.86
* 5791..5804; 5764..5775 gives -2.75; -0.18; -0.57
